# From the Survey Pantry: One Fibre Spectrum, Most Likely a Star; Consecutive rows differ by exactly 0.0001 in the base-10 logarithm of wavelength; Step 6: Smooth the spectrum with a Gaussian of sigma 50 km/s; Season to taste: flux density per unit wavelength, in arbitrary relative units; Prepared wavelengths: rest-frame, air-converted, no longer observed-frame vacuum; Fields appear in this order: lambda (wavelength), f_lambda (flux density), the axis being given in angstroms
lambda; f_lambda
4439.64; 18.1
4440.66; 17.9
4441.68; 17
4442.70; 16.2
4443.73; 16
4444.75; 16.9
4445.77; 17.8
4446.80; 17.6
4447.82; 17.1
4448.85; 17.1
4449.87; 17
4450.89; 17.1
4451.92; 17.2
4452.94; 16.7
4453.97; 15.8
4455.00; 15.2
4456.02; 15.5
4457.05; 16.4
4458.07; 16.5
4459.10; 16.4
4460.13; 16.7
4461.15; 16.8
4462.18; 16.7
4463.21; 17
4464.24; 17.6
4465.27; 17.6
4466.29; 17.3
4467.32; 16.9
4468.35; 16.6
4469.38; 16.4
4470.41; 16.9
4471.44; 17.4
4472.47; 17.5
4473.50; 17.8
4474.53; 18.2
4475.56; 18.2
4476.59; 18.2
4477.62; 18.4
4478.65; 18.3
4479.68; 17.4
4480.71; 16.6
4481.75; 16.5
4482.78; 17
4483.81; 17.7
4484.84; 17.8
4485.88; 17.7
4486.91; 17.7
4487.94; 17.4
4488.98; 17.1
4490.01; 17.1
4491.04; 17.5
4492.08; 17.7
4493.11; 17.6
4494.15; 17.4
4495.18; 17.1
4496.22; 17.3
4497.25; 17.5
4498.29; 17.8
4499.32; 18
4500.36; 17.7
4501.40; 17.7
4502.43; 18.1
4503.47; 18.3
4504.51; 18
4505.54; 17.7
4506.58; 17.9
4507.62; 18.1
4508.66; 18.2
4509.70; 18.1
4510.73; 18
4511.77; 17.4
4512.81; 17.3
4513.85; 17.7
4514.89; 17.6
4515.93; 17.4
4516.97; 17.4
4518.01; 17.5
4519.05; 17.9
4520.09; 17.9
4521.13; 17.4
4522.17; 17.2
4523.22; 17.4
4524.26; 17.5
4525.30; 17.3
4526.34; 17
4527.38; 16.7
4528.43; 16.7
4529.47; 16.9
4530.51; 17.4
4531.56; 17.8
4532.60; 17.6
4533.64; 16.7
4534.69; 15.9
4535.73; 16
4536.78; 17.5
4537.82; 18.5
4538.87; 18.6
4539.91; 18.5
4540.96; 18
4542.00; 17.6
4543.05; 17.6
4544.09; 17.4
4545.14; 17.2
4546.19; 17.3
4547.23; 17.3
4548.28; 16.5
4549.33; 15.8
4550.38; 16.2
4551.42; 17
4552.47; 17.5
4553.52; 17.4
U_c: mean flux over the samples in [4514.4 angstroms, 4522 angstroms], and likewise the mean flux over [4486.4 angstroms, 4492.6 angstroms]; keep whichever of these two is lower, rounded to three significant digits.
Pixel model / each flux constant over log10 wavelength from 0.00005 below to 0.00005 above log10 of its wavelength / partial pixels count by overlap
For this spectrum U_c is 17.4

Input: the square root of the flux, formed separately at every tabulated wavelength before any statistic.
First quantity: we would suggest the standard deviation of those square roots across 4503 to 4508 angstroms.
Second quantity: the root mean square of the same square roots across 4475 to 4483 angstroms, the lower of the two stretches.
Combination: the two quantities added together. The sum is 4.22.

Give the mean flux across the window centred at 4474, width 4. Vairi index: 17.9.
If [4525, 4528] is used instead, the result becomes 17.0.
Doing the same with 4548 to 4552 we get 16.4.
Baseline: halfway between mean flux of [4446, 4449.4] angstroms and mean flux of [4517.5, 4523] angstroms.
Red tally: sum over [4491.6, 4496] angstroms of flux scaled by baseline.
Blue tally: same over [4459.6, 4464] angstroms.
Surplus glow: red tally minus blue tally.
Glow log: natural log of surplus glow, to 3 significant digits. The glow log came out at -1.90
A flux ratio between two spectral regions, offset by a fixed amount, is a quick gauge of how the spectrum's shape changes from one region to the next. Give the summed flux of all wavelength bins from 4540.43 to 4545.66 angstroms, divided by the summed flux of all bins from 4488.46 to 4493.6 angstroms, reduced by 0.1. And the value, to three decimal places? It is 0.909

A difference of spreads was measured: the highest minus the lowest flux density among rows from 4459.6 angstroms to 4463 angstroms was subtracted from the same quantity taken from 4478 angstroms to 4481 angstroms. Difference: 1.6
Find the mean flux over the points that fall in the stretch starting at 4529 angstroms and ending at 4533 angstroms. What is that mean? 17.4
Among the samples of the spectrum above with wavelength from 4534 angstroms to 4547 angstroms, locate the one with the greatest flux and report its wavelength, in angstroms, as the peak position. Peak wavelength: 4538.87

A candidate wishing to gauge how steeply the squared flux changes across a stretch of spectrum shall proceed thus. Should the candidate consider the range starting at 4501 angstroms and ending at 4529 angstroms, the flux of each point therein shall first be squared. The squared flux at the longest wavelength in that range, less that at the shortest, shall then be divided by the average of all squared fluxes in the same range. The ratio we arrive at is -0.11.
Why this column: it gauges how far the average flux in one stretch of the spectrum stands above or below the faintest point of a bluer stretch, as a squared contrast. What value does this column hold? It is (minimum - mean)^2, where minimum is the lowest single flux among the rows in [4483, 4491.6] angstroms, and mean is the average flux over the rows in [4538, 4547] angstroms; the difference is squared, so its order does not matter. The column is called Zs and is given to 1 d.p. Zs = 0.5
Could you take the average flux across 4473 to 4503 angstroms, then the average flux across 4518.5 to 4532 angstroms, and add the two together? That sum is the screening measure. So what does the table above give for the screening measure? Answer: 34.9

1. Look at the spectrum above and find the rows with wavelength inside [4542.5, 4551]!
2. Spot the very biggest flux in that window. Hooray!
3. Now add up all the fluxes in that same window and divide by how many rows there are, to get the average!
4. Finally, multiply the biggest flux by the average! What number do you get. 298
